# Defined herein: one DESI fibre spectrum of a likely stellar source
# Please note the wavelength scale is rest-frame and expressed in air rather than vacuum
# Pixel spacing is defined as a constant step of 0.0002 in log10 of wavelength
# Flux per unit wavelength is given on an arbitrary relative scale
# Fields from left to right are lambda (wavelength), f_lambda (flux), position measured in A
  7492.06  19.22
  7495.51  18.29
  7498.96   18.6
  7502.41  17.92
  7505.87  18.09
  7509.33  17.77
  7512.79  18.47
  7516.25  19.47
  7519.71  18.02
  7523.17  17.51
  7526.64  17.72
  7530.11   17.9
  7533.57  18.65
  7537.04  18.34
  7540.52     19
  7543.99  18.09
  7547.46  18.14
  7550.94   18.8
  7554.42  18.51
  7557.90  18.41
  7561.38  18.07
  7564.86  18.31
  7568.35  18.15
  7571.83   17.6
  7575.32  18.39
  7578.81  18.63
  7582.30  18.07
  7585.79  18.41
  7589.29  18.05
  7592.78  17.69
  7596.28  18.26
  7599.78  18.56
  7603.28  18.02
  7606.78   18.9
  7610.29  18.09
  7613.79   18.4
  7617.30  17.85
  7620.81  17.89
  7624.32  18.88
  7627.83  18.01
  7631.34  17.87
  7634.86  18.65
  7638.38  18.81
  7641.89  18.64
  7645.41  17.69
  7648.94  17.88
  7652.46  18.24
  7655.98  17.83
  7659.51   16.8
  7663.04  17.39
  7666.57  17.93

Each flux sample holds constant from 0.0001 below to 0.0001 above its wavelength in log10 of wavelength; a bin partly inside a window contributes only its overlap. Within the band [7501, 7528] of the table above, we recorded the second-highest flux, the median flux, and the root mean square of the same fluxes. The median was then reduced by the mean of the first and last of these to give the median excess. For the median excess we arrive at -0.33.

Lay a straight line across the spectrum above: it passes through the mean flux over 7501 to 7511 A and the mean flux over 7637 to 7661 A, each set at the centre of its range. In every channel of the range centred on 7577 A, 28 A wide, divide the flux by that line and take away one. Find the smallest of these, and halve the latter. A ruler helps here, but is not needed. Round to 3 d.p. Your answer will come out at -0.010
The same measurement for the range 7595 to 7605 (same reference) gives 0.002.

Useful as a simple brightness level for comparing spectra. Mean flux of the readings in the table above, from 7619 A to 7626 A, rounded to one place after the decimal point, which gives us 18.4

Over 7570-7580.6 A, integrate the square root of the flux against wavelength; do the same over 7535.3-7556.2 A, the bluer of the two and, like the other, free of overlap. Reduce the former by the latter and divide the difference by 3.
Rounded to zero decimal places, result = -15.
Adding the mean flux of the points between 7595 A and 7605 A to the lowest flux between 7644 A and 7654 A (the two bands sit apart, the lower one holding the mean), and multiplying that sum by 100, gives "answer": 3597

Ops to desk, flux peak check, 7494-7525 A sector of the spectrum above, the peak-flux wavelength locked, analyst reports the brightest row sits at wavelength 7516.25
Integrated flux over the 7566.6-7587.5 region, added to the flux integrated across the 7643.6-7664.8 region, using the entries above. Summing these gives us 754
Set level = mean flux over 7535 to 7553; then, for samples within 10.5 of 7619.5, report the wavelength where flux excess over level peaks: 7624.32 A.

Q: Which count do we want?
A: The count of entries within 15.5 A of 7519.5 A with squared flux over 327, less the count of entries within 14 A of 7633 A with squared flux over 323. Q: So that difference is -1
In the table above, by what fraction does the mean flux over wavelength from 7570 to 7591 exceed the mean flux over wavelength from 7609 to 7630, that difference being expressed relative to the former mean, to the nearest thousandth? 0.000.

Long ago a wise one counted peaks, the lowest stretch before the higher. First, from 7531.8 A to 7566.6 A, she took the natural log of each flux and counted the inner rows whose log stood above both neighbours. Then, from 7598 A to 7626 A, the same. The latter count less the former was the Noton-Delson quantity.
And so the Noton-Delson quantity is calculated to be 0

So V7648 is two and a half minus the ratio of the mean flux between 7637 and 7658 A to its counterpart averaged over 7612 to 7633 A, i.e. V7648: 1.50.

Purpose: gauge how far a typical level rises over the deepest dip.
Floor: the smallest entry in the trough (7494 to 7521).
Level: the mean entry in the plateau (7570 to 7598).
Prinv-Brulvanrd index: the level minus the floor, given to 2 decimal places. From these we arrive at 0.37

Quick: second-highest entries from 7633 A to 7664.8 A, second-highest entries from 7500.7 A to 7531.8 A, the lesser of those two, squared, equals 341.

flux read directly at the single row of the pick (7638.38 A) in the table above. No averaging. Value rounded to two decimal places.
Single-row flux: 18.81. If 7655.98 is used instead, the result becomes 17.83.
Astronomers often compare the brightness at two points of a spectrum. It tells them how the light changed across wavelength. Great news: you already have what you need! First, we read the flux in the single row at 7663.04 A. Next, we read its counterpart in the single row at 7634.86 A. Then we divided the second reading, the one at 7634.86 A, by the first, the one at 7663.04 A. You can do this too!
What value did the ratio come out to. 1.072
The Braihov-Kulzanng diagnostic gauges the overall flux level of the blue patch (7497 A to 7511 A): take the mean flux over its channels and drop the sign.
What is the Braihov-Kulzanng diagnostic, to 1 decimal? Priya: 18.1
